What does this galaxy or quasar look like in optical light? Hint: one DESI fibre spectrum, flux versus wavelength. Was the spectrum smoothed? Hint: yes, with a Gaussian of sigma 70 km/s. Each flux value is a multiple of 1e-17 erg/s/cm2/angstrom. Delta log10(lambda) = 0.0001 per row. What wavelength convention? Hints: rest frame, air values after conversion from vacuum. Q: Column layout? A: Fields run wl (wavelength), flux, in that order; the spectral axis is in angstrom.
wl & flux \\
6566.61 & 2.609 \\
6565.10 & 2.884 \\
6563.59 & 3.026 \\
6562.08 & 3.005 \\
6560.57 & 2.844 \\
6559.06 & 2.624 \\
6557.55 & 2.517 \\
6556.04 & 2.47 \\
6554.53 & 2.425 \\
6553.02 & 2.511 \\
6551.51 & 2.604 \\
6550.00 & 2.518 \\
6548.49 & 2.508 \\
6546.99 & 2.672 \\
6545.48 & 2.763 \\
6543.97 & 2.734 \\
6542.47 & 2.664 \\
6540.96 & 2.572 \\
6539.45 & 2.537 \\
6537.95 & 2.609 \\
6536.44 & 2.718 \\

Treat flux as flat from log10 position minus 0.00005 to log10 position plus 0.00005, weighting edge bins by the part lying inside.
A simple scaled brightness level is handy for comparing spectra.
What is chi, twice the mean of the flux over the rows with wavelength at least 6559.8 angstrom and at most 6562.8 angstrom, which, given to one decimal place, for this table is 5.8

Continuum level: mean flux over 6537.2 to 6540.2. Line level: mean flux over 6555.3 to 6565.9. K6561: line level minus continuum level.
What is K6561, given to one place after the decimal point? 0.2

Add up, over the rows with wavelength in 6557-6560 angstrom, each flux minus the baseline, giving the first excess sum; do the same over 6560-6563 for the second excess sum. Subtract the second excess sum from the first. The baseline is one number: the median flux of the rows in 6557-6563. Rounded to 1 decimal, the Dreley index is -0.7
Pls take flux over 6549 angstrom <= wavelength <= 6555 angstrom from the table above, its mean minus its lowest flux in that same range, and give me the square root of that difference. 0.30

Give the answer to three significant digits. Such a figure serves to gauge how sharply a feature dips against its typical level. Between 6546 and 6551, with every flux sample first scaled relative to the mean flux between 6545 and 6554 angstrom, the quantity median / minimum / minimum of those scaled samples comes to 1.04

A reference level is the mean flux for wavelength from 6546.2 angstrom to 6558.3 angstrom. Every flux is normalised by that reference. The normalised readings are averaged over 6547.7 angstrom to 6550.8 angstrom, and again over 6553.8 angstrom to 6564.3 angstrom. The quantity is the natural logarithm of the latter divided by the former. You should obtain 0.07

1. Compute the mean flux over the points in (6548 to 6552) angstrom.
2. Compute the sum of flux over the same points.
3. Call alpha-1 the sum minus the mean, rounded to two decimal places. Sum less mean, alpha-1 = 5.09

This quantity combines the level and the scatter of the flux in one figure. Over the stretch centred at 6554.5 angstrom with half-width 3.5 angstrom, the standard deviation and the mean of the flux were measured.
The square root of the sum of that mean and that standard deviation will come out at 1.60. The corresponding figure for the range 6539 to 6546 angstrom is 1.66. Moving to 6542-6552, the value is 1.65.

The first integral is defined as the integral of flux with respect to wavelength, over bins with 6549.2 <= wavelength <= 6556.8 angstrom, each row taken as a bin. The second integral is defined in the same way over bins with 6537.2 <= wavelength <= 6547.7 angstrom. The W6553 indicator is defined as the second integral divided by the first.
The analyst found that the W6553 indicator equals 1.5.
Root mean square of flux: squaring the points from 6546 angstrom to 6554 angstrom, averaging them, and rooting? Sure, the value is 2.56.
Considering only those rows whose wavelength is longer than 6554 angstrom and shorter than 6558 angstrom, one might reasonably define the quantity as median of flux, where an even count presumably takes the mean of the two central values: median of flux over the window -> 2.47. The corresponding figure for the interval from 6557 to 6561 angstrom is 2.62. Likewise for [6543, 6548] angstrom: 2.73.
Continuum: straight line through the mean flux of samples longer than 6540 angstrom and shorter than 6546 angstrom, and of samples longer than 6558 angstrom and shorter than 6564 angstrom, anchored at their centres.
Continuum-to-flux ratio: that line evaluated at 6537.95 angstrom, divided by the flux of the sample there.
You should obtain 1.01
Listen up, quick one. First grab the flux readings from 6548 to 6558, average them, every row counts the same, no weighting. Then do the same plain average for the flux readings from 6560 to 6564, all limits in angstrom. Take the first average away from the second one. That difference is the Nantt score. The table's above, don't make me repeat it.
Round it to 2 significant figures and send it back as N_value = 0.45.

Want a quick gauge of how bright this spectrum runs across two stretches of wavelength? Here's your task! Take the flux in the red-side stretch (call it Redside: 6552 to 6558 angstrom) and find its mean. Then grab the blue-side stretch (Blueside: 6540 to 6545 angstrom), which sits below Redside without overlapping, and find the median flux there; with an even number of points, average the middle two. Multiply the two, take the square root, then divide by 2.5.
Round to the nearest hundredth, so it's 1.03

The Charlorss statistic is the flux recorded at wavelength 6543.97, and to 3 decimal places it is 2.734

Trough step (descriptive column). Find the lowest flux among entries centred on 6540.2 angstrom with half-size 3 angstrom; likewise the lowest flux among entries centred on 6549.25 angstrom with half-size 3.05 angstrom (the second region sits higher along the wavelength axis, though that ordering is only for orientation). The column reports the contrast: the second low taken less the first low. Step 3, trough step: -0.03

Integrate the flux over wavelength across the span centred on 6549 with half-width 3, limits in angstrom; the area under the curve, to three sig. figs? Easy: 15.5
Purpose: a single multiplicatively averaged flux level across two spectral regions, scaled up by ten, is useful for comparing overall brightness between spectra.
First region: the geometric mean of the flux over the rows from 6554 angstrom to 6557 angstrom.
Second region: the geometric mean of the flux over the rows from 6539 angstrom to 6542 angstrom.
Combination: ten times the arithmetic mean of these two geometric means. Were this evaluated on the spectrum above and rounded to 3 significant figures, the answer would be 25.0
